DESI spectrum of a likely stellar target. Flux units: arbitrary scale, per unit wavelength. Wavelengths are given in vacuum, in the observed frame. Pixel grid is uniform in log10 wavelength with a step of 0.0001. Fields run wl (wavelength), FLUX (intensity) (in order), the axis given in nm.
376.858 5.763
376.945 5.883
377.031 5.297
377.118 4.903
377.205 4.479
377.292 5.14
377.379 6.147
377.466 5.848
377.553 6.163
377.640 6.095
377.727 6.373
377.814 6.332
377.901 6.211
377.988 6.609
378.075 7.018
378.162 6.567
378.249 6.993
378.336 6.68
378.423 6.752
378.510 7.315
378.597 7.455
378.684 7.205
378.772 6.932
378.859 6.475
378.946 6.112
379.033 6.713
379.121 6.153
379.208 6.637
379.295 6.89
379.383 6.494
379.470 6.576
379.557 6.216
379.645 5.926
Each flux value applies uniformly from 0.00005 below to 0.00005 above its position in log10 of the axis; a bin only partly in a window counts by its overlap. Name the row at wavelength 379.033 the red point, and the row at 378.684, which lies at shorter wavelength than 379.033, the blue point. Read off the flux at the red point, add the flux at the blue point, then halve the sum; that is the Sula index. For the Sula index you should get 7.0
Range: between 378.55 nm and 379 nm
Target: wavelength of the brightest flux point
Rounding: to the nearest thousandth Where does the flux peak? 378.597 nm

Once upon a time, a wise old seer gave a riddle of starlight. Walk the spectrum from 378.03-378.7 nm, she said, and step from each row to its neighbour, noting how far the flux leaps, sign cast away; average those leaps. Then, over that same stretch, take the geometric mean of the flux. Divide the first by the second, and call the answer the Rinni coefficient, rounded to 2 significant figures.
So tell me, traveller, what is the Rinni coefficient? 0.045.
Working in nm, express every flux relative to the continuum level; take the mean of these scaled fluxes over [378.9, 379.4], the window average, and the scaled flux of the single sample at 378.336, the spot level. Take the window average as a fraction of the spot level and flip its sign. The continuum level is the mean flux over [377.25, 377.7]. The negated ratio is -0.973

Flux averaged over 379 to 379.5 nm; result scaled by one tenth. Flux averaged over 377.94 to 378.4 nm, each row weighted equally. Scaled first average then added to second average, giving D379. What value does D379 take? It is 7.43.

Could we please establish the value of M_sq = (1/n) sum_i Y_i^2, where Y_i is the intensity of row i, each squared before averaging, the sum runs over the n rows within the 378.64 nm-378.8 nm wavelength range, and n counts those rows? 50.0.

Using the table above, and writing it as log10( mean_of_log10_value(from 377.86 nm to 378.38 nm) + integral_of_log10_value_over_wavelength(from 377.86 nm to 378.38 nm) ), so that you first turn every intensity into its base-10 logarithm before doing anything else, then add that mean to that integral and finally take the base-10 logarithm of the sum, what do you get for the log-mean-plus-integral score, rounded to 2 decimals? 0.10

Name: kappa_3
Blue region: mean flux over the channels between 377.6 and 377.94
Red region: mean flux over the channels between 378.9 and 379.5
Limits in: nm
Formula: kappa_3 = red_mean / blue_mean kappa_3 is 1.04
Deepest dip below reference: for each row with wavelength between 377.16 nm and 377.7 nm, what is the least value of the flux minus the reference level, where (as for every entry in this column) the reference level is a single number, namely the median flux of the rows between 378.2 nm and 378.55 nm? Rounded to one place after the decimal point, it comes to -2.4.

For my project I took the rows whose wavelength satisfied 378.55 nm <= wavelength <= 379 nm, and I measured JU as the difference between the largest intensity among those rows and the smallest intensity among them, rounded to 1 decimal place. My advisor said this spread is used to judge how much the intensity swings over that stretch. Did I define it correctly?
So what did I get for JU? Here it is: 1.3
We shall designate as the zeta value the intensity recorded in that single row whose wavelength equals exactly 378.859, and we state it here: 6.475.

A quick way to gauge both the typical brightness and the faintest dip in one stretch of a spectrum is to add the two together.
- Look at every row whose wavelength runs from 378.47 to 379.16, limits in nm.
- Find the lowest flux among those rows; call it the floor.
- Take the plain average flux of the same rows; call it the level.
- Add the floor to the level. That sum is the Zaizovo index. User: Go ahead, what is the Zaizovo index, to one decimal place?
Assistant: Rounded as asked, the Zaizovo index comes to 12.9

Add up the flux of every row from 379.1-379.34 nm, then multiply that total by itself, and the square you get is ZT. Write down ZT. 387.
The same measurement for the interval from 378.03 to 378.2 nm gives 185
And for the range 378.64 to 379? 714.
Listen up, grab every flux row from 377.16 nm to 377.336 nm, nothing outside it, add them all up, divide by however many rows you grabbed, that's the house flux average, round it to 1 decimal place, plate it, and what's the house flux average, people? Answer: 4.8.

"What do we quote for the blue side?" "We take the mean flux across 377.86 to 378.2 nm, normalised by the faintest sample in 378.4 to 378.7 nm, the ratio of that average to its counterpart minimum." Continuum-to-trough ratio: 0.98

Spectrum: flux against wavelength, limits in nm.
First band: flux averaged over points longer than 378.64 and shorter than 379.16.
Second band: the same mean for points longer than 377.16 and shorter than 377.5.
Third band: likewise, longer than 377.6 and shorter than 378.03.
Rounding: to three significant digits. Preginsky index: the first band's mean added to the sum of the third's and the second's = 18.3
